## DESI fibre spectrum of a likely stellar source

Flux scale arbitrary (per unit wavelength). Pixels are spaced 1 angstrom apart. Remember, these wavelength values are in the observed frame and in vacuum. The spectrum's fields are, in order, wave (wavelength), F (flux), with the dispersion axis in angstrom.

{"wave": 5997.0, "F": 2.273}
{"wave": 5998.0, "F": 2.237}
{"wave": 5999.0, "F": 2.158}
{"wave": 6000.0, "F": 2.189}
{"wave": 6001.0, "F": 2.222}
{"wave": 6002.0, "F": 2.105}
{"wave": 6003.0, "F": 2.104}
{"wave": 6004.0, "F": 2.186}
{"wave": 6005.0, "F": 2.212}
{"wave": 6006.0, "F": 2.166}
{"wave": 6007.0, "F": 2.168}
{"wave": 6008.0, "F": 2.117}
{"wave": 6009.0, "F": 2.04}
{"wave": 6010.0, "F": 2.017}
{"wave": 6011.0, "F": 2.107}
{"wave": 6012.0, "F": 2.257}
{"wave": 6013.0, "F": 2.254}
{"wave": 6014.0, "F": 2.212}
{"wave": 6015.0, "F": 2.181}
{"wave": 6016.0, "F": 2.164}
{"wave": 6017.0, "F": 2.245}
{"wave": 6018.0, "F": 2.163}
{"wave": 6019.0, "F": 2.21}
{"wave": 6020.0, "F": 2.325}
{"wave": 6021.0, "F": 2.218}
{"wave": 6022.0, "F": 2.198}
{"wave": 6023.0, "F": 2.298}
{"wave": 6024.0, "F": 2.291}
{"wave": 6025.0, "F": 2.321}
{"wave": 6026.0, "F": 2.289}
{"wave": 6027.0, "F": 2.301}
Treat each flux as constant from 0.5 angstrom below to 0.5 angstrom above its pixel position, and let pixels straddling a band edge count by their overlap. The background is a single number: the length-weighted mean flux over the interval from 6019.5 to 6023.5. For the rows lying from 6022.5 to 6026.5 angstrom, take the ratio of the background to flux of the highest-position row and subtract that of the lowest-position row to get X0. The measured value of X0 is 0.004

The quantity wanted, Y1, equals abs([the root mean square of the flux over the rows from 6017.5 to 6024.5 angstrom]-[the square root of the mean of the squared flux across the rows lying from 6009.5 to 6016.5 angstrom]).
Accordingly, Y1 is 0.07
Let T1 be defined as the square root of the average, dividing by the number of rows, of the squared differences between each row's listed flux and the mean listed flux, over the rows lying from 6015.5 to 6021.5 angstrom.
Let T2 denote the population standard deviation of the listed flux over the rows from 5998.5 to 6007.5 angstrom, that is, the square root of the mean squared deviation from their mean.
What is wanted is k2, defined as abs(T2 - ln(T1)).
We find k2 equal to 2.94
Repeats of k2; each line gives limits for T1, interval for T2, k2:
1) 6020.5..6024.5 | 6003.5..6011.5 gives 3.19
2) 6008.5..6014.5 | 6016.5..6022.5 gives 2.37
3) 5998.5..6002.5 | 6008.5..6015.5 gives 3.24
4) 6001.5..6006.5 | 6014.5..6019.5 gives 3.17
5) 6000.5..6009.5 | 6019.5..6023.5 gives 2.94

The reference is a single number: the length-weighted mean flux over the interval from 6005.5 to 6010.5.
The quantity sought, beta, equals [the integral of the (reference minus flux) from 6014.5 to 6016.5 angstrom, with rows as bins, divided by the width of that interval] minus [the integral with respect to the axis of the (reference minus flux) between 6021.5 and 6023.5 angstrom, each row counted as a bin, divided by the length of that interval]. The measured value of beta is 0.08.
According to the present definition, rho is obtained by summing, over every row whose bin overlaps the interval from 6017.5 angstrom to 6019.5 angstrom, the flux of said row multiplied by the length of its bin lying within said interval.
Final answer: 4.37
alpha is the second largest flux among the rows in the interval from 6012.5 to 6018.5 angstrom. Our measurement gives 2.245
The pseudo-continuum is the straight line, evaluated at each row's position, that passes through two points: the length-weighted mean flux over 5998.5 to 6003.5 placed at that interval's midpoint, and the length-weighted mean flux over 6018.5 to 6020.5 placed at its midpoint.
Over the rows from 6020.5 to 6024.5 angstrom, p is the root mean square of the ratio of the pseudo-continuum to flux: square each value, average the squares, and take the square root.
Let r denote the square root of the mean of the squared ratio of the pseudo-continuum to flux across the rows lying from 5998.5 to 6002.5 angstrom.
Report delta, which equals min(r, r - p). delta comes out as -0.022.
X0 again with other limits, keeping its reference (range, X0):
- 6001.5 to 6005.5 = -0.052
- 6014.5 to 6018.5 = 0.009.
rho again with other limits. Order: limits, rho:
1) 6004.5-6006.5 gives 4.38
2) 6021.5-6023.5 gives 4.50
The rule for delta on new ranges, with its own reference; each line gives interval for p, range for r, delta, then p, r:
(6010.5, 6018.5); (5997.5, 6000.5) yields -0.042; 1.02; 0.98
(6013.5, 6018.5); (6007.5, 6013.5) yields 0.016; 1.02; 1.04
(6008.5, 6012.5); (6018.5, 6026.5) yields -0.046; 1.05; 1.01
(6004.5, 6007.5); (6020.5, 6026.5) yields 0.008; 1.00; 1.01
